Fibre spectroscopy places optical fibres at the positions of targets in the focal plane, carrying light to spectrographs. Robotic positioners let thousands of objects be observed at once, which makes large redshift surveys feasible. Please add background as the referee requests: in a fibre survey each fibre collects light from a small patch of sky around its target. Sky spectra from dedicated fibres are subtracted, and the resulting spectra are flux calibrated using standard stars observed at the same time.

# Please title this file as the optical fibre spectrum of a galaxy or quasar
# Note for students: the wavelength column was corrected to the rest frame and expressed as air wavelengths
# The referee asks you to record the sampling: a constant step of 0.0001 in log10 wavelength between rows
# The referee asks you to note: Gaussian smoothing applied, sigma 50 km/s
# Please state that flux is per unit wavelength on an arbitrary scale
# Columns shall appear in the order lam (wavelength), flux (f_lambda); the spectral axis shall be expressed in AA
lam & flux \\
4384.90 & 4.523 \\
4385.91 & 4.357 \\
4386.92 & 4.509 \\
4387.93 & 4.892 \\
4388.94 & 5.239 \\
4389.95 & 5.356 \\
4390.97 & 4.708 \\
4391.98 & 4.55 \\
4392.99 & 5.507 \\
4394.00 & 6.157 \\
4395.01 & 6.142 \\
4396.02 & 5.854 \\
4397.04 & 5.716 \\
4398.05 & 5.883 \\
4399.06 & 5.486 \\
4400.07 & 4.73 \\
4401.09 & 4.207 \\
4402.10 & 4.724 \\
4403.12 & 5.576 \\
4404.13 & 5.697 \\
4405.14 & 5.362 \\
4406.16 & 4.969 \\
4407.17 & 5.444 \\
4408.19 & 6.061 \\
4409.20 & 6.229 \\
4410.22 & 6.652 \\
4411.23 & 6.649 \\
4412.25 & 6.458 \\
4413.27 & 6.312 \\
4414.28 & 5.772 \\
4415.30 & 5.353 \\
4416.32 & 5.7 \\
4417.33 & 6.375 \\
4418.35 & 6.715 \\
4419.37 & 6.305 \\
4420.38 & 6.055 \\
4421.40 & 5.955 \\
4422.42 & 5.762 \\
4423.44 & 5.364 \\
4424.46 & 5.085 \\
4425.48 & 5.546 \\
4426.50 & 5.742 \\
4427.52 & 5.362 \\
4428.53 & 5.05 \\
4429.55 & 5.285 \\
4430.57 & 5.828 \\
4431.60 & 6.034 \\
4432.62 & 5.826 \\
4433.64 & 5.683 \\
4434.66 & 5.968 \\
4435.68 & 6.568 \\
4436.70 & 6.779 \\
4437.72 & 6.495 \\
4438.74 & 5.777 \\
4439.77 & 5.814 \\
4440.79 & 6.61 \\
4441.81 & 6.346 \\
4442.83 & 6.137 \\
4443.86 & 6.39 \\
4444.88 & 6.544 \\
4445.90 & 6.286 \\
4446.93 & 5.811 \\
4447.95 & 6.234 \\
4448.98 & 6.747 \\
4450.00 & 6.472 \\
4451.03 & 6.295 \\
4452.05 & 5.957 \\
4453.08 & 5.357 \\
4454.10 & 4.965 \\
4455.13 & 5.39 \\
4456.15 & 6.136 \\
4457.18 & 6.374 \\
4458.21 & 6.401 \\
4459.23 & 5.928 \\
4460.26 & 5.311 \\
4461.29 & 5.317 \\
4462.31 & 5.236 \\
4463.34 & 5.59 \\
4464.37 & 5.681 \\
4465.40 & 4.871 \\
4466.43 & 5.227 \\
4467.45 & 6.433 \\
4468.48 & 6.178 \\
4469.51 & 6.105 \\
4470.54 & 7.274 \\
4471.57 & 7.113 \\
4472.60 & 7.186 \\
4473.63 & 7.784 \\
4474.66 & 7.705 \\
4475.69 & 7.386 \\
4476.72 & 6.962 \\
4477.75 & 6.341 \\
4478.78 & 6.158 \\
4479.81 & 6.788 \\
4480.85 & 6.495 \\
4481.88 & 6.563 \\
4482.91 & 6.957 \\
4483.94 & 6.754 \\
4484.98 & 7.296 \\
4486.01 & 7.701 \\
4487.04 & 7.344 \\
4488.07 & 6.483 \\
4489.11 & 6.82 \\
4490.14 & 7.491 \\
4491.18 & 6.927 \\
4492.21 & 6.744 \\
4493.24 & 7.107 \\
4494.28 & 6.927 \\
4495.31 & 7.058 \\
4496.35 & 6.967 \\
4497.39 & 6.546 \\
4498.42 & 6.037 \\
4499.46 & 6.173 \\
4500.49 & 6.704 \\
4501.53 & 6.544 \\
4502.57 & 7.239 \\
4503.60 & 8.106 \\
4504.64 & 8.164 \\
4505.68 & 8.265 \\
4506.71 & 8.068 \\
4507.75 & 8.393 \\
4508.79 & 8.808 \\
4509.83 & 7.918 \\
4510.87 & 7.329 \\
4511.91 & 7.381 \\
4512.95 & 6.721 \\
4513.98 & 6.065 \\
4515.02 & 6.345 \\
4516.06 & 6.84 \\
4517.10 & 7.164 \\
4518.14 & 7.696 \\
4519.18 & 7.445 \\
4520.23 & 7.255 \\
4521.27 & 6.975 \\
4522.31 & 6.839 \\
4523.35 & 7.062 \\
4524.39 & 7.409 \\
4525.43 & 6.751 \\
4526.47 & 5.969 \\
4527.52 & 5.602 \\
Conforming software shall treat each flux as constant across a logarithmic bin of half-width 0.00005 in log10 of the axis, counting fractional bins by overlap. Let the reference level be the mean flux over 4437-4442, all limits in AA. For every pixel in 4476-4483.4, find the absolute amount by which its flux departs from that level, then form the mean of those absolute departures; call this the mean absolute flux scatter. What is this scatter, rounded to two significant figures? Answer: 0.42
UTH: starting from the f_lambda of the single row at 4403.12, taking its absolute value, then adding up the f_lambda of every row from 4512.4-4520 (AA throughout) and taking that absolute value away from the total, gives 43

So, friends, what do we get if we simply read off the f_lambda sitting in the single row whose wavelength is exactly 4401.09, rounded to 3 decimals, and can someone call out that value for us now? 4.207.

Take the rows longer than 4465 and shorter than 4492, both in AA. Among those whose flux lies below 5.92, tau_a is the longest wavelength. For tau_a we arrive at 4466.43 AA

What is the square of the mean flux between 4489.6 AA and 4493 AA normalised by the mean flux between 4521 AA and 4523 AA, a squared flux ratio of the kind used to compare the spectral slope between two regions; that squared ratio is 1.04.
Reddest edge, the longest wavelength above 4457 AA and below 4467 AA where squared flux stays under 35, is 4466.43 AA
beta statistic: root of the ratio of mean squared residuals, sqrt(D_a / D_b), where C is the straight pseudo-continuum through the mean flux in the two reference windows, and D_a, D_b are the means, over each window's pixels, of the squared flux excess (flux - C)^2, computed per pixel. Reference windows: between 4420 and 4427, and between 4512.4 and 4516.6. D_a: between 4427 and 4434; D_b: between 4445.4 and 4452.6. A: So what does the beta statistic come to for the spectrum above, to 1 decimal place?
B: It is 0.7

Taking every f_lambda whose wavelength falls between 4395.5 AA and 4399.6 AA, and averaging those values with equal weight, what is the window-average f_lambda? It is 5.73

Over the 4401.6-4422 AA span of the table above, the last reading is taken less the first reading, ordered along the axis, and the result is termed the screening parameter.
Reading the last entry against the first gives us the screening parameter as 1.2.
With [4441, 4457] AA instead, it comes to -0.2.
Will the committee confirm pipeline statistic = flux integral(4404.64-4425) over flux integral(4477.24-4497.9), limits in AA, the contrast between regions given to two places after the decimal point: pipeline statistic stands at 0.85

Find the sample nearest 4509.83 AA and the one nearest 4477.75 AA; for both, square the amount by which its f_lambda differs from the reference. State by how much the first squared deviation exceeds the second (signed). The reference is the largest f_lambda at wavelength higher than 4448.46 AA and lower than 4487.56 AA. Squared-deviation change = -2.1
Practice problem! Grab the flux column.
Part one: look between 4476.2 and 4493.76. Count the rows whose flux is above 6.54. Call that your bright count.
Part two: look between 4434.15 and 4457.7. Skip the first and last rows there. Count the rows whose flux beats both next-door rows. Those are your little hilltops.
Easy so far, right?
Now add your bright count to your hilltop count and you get 17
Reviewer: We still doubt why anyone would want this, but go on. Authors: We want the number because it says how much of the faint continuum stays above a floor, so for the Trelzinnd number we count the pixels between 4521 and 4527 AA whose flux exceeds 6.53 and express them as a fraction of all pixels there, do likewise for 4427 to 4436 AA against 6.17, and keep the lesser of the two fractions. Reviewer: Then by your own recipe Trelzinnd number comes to 0.1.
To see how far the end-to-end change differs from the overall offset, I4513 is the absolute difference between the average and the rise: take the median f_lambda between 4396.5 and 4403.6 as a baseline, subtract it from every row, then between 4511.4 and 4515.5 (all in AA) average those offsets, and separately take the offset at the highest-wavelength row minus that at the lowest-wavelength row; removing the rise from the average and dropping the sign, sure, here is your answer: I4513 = 2.18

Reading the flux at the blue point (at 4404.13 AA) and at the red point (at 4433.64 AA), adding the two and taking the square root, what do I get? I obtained 3.37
